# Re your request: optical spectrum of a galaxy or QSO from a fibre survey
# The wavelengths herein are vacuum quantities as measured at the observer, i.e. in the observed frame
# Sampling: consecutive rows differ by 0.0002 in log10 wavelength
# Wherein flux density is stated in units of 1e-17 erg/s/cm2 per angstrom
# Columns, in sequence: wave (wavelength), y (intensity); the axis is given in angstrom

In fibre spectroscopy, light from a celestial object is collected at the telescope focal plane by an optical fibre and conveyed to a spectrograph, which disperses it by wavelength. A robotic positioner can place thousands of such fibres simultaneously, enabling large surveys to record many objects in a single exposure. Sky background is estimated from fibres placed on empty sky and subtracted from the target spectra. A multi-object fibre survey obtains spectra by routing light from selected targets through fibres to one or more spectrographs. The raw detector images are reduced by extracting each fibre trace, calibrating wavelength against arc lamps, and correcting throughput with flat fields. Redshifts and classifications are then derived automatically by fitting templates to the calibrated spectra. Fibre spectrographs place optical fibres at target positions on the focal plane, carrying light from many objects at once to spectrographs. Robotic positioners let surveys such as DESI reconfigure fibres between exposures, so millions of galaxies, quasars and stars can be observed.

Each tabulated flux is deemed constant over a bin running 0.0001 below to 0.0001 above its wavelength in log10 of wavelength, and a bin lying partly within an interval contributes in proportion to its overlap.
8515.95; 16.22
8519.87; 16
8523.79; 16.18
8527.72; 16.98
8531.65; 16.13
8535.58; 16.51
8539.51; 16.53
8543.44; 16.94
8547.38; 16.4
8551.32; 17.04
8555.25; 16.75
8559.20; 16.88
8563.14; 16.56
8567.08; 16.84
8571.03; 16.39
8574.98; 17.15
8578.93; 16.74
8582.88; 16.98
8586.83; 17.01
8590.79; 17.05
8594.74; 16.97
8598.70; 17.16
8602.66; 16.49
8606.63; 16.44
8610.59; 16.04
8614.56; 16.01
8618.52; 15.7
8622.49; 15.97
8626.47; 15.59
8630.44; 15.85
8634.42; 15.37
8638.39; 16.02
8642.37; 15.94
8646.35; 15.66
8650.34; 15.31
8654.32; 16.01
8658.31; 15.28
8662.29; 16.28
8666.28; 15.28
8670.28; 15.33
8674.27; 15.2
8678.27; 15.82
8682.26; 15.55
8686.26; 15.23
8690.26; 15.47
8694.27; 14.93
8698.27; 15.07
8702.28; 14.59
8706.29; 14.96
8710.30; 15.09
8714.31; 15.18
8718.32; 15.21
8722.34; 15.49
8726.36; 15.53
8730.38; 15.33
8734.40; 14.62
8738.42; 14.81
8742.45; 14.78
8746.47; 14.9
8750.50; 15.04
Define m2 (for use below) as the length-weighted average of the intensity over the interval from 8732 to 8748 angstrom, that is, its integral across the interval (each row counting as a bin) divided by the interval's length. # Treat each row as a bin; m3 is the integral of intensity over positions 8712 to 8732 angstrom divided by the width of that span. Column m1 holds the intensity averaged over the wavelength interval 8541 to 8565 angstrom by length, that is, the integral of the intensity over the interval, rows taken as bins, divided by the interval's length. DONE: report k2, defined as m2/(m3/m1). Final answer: 16.2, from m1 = 16.8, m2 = 14.8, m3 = 15.3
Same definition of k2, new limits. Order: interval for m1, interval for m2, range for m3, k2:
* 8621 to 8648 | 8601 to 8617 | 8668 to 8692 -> 16.6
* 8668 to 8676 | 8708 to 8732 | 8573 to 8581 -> 13.8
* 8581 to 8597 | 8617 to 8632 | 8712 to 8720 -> 17.6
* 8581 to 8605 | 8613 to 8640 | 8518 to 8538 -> 16.3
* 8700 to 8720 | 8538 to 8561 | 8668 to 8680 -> 16.3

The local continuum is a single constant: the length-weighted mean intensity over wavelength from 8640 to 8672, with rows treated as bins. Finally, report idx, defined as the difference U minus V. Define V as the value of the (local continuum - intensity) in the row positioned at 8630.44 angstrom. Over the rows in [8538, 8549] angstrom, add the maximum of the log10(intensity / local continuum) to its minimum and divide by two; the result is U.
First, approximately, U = 0.03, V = -0.2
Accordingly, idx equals 0.2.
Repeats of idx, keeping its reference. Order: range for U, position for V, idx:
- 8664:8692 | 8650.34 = -0.3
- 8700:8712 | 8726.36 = -0.1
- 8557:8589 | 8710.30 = -0.5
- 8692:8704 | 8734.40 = -1.0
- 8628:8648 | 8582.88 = 1.3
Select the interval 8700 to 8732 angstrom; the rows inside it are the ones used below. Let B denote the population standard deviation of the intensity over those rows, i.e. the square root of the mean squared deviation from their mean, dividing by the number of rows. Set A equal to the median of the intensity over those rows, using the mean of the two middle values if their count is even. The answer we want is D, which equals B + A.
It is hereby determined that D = 15.5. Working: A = 15.2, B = 0.28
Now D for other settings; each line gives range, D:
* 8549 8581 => 17.0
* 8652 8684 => 15.8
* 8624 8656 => 16.0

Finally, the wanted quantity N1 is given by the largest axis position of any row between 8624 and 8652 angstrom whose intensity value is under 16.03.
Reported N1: 8650.34 angstrom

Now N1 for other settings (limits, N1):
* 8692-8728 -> 8726.36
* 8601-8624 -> 8622.49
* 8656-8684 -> 8682.26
